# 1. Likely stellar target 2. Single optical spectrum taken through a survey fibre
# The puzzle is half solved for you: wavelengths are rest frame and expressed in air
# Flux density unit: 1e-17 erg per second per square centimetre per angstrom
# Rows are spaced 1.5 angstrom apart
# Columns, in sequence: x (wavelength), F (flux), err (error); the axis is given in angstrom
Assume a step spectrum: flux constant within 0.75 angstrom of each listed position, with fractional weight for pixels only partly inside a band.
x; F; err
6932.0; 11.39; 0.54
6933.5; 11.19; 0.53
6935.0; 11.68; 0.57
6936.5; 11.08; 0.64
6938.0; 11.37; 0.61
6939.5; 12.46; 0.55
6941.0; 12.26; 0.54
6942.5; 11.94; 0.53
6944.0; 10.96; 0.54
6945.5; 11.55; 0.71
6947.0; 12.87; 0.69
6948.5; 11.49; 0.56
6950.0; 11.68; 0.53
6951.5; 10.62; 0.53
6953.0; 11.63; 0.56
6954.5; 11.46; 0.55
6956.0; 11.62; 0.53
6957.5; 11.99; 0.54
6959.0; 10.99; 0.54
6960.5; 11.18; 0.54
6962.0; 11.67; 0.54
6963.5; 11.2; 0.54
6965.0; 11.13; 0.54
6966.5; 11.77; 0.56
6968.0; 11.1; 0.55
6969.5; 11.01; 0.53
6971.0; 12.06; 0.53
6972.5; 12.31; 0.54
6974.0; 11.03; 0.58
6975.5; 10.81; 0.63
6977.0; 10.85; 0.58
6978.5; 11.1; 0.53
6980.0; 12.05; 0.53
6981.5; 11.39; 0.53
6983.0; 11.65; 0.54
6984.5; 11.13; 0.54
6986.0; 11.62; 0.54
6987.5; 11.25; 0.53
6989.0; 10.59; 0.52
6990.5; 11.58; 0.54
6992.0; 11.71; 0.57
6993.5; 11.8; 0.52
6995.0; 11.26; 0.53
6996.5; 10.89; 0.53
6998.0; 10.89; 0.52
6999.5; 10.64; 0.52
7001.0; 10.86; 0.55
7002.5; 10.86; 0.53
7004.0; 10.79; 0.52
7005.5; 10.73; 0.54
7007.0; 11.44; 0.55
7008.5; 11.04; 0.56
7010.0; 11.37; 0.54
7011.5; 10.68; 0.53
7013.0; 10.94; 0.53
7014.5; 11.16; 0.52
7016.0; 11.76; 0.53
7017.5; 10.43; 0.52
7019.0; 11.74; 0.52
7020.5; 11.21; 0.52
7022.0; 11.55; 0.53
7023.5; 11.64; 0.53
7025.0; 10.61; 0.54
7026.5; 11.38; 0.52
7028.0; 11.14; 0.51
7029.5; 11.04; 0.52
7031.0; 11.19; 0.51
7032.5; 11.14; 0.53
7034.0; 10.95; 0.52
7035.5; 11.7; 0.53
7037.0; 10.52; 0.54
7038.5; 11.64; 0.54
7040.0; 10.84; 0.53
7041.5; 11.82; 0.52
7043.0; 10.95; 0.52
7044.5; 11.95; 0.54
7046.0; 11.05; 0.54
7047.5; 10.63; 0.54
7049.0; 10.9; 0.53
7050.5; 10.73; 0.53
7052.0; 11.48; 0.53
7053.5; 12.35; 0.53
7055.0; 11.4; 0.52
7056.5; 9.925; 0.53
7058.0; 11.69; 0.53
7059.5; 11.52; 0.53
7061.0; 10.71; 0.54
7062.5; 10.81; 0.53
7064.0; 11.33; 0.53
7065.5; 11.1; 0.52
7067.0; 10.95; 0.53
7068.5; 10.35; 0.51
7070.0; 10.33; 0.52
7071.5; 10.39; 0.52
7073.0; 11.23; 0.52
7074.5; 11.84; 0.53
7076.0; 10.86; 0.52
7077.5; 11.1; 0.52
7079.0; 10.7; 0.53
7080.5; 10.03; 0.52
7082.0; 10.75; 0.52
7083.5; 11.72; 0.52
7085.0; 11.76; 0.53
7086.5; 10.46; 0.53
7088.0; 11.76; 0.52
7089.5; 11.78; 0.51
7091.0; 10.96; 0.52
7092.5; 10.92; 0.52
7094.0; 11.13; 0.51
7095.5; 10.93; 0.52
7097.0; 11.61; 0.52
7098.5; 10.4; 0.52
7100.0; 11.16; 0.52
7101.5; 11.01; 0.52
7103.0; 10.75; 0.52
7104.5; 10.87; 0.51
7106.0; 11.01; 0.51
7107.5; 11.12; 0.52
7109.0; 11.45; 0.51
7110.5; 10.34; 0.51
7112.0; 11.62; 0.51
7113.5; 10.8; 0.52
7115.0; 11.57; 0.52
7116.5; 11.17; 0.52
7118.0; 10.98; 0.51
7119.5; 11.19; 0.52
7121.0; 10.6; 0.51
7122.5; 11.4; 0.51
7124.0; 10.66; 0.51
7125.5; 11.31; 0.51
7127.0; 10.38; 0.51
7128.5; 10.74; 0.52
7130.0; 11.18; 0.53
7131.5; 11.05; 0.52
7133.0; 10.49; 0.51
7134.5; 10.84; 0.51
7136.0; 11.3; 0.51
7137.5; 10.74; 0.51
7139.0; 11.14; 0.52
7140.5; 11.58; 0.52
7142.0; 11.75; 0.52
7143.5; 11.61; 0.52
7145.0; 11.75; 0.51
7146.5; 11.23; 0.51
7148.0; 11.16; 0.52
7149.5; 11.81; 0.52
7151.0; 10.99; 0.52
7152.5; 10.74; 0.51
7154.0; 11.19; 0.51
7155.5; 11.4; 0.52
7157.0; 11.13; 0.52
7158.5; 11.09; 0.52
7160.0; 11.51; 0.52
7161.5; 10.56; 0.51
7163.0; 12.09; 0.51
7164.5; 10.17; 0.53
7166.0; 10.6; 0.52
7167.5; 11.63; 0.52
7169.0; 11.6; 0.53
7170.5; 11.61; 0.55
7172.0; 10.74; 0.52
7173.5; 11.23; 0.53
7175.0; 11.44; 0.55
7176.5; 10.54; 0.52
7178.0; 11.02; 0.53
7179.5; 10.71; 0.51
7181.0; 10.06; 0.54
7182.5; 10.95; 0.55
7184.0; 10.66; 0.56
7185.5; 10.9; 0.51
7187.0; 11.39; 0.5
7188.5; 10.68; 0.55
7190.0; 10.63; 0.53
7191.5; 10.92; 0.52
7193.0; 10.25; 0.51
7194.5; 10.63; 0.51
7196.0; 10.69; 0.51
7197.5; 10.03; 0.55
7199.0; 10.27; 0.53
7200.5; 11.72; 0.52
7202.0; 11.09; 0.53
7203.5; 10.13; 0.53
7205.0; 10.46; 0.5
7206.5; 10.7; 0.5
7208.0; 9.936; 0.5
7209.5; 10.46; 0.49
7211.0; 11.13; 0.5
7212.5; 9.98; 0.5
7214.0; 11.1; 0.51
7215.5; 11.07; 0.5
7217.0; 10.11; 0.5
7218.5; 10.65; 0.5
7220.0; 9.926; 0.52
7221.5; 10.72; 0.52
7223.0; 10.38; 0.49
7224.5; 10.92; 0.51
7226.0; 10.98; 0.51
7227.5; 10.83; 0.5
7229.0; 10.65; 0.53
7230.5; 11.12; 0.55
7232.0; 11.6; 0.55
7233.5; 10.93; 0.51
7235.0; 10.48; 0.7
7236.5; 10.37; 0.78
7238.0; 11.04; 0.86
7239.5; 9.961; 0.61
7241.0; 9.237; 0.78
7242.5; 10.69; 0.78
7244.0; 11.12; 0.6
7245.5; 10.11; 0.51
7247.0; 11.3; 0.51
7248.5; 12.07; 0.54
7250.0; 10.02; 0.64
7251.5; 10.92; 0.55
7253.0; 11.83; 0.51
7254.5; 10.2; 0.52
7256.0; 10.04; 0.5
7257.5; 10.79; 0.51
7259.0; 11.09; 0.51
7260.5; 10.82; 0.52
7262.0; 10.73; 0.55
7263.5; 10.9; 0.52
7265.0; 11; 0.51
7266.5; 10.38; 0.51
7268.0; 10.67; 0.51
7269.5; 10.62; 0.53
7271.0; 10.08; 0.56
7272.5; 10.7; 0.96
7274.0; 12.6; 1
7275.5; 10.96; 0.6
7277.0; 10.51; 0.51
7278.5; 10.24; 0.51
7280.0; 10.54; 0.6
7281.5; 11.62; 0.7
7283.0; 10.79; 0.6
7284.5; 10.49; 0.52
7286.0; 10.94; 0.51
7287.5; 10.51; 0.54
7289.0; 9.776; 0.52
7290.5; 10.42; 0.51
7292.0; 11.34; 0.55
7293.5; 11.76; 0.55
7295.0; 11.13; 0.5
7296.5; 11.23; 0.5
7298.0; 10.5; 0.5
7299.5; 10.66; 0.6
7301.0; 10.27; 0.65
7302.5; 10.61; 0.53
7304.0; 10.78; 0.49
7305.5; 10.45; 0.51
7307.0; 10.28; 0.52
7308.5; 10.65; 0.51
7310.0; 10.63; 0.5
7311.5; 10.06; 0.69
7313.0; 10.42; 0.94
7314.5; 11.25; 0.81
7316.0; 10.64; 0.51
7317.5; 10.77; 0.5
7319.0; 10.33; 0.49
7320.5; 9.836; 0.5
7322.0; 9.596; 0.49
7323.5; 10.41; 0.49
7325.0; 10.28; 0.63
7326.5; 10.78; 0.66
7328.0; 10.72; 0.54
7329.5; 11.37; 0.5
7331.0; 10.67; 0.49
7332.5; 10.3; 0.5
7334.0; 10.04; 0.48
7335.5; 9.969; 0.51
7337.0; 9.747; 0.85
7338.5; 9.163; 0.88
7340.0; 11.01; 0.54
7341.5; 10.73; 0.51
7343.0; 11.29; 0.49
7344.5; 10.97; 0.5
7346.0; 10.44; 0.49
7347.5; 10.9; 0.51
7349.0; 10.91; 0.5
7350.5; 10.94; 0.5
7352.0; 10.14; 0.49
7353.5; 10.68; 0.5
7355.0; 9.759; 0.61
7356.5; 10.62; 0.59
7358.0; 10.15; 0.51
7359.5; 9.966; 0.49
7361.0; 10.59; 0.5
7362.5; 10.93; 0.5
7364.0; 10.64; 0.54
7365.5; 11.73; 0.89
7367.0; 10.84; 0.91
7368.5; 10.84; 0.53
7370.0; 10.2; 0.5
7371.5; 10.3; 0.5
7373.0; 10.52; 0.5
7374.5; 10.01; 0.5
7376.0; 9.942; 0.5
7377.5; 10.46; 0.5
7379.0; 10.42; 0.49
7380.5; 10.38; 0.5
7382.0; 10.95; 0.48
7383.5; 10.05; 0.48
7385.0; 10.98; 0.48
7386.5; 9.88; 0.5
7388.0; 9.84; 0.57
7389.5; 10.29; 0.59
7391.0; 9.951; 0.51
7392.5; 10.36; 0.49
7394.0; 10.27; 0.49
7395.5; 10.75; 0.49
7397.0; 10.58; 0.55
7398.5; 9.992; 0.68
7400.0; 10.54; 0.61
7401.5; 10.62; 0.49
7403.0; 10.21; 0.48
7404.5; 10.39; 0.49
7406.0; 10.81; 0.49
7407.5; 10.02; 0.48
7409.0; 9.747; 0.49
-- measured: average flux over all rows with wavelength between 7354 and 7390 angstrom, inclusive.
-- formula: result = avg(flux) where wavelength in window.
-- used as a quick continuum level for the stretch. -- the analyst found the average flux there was 10.4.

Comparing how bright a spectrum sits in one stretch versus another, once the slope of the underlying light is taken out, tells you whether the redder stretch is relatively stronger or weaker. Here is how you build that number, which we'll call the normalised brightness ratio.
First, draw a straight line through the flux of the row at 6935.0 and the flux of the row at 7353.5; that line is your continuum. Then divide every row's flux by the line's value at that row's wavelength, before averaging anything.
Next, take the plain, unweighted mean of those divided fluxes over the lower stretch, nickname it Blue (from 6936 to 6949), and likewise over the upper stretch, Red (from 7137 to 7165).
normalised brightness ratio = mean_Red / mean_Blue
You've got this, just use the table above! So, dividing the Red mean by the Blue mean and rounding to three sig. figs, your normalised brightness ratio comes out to 0.997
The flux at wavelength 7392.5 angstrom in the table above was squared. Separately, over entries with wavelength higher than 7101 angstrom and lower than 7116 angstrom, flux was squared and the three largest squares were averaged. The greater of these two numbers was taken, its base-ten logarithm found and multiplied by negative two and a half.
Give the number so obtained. -5.31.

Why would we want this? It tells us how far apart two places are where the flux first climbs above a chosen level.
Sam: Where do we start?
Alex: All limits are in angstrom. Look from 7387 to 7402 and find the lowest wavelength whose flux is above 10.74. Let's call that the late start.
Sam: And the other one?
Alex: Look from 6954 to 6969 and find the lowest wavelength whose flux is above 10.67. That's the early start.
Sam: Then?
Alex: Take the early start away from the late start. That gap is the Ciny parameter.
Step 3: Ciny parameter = 441.0 angstrom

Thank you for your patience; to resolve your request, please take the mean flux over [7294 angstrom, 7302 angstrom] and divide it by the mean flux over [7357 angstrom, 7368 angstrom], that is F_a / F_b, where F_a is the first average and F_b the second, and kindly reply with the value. 1.01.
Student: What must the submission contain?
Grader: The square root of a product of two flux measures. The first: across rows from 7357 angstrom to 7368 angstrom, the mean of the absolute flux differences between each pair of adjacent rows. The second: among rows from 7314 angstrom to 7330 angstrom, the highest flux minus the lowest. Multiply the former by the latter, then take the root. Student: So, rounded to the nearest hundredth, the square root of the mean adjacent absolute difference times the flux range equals 1.01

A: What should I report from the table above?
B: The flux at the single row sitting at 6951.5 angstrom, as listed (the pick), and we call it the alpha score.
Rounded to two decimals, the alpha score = 10.62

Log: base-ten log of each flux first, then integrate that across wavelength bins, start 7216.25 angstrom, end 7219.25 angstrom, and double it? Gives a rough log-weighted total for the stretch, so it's 6.10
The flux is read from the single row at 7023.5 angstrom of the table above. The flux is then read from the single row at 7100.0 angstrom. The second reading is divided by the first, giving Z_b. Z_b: 0.96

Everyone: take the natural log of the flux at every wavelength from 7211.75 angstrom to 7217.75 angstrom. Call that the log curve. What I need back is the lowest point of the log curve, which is 2.30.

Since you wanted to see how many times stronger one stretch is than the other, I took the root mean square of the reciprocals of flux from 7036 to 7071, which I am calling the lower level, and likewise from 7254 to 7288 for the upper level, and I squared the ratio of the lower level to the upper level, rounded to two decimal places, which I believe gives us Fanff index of 0.94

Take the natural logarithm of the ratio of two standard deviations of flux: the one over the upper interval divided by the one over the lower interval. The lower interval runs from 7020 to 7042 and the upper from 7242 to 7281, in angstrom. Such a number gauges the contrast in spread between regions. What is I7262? 0.5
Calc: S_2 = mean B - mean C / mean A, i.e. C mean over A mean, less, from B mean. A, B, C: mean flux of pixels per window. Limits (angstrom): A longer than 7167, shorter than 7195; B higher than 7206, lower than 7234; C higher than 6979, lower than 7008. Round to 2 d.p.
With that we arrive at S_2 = 9.67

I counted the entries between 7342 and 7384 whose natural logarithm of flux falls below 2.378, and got 18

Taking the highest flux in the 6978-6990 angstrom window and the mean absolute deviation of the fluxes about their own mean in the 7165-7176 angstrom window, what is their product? 4.2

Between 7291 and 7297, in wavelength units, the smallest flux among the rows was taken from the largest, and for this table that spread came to 0.6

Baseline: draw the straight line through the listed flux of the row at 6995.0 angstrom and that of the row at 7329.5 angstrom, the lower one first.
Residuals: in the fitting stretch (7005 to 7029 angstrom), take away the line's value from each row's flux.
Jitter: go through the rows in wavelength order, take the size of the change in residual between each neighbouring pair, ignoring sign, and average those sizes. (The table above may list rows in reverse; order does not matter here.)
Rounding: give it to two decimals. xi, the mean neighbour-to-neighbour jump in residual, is 0.59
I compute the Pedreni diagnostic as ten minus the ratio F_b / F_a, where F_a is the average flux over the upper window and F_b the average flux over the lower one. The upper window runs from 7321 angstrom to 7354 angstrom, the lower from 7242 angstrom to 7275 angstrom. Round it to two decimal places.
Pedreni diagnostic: 8.97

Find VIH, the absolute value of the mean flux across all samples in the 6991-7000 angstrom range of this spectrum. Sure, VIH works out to 11.2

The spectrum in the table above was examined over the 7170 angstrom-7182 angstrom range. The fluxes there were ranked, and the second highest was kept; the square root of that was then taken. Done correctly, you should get 3.38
